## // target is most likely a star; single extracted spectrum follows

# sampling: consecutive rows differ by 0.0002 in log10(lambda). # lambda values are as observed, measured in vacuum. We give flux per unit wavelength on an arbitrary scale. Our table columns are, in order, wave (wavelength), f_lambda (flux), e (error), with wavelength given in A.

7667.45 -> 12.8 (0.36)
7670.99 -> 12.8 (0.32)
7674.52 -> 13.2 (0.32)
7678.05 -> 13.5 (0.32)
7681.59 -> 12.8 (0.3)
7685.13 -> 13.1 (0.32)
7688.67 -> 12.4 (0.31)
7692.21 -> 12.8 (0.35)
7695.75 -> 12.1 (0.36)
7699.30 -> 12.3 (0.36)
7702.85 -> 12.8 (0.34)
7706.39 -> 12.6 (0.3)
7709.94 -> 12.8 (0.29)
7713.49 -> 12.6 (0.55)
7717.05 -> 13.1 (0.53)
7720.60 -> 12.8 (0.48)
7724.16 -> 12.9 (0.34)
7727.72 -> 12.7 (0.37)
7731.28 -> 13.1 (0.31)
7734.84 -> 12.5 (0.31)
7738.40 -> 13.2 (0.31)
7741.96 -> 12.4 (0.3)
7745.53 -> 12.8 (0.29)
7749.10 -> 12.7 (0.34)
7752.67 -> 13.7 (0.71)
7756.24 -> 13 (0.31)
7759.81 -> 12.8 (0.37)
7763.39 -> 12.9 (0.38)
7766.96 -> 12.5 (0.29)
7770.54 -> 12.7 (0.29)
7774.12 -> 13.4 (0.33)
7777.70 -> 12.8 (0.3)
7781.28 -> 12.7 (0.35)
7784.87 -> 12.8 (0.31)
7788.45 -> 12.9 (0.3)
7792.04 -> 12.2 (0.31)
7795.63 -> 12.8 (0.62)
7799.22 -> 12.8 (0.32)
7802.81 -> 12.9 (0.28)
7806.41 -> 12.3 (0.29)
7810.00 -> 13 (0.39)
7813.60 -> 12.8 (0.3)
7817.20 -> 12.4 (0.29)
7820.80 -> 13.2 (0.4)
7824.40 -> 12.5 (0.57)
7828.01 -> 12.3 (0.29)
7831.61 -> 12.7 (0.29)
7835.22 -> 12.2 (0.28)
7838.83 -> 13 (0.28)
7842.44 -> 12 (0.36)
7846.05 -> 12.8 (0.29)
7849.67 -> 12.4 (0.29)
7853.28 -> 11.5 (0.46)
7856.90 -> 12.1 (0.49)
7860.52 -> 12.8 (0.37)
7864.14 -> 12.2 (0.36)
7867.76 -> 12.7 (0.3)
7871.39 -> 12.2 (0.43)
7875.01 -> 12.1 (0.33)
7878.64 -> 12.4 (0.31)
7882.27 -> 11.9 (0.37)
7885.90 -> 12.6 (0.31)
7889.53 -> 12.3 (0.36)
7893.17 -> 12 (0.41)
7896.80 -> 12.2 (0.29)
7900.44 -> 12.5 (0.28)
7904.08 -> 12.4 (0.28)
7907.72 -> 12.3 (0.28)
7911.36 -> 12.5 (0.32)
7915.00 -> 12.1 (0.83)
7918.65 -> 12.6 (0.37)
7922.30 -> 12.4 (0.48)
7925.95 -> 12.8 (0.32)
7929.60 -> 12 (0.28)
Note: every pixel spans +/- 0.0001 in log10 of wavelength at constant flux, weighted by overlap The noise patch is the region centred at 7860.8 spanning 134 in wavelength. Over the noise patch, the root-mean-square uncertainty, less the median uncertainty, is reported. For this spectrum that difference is 0.062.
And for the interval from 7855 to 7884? 0.010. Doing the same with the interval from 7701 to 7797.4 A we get 0.074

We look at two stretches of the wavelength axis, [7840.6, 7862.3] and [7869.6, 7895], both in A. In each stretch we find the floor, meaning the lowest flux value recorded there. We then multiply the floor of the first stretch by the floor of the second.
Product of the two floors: 137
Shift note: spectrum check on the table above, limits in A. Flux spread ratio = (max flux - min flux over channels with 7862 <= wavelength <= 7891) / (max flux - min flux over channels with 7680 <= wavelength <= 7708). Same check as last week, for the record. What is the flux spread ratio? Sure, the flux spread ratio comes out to 0.80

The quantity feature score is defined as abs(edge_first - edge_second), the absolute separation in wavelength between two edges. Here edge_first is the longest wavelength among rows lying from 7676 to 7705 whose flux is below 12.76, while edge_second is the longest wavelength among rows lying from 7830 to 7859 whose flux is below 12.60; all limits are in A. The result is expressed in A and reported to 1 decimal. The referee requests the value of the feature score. 157.6 A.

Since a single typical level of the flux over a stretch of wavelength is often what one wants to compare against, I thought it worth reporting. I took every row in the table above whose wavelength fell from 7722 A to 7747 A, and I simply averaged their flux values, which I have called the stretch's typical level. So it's 12.80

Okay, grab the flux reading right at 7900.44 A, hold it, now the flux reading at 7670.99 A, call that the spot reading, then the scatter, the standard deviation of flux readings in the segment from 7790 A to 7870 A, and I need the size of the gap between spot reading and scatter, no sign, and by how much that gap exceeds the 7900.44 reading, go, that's -0.10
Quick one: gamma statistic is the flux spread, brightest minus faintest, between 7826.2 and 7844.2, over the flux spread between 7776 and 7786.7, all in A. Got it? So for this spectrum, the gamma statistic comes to 10.0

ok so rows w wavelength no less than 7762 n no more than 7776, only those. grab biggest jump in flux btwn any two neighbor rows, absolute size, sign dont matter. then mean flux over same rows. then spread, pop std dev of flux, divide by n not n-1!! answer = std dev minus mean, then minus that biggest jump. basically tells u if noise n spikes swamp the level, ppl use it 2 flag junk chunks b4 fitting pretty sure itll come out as -13.24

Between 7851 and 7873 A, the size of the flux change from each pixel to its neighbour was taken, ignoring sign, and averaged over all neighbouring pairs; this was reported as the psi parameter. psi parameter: 0.58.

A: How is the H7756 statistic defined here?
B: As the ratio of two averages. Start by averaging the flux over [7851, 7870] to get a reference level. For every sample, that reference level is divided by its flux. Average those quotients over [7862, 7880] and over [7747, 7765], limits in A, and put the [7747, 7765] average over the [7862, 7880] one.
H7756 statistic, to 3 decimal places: 0.947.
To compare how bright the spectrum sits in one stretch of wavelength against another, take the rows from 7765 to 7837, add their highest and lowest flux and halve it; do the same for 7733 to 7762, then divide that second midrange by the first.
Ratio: 1.020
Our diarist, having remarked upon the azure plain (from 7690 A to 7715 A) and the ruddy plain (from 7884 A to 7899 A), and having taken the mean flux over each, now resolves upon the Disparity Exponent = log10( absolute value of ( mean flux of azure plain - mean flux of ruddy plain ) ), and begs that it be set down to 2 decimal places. -0.53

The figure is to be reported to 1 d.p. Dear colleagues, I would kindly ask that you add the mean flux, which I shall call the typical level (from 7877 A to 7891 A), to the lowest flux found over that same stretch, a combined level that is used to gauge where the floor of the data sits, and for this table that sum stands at 24.2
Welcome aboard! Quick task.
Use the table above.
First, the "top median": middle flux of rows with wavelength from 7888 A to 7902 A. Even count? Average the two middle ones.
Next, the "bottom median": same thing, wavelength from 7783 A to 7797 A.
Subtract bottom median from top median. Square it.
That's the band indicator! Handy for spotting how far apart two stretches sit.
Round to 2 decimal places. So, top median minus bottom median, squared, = 0.30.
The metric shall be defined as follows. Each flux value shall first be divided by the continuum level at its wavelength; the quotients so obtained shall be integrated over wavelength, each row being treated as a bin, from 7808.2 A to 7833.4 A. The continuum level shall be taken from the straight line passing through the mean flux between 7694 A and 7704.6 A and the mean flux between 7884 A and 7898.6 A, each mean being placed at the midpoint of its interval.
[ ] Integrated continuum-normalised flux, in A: 26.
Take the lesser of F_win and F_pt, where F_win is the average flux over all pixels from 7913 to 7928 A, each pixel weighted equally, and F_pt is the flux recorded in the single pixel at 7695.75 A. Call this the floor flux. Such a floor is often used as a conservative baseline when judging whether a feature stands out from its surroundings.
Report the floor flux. 12.10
